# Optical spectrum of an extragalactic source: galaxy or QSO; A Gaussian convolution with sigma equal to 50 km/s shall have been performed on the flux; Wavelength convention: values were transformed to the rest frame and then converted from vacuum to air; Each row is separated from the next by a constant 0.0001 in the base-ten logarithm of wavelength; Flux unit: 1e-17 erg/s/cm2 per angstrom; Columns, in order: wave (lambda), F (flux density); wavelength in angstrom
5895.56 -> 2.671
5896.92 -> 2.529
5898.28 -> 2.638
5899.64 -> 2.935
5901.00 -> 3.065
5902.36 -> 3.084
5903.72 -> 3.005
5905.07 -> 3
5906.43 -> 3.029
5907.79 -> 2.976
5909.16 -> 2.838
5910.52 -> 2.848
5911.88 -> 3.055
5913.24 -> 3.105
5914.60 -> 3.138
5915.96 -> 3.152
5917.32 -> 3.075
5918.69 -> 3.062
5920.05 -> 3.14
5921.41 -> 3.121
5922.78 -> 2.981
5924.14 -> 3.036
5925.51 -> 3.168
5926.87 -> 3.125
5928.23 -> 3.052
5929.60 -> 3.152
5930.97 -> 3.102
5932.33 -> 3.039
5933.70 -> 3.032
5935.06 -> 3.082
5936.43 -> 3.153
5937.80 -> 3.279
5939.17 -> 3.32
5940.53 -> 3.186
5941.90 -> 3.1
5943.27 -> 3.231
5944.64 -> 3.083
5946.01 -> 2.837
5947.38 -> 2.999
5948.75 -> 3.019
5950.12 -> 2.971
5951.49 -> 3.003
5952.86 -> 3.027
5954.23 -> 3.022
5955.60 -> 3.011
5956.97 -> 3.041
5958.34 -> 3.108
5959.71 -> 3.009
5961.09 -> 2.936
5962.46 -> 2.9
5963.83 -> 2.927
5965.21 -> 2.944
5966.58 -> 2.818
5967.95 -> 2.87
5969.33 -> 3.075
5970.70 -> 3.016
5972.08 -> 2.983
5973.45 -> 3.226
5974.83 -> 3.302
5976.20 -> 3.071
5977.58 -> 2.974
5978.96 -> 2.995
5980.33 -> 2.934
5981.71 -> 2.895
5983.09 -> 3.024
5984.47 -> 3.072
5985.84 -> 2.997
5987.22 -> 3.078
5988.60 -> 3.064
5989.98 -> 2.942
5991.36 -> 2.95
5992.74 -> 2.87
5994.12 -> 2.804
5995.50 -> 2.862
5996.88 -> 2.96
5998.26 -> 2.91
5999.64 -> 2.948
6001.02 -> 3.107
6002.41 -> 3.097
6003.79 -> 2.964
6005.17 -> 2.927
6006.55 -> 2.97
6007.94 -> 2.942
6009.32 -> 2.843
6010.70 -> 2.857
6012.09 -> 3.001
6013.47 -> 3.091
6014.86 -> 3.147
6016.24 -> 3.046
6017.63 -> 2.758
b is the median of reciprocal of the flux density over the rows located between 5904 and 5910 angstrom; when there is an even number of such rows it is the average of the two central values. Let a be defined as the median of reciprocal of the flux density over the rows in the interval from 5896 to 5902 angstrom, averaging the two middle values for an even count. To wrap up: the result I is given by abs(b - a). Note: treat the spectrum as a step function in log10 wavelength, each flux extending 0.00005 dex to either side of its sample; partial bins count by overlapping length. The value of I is 0.025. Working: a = 0.360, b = 0.335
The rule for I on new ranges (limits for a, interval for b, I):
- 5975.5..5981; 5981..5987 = 0.003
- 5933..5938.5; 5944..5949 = 0.012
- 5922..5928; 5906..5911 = 0.019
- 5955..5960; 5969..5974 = 0.002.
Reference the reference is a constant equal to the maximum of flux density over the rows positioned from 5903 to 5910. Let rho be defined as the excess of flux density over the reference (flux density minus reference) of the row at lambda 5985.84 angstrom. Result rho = -0.03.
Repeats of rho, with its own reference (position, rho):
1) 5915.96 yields 0.12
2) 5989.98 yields -0.09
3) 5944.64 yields 0.05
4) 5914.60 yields 0.11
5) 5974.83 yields 0.27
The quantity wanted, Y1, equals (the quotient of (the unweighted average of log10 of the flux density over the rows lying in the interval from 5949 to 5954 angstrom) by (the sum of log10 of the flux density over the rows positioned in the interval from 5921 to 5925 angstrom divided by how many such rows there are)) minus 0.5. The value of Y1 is 0.487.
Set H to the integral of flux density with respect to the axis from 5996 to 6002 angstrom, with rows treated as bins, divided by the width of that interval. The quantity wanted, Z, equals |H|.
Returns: 2.98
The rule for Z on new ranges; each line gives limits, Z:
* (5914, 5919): 3.11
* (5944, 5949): 2.98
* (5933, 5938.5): 3.13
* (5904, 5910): 2.96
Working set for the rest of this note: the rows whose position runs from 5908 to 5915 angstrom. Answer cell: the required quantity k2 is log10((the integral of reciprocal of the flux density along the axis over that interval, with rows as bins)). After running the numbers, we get 0.370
